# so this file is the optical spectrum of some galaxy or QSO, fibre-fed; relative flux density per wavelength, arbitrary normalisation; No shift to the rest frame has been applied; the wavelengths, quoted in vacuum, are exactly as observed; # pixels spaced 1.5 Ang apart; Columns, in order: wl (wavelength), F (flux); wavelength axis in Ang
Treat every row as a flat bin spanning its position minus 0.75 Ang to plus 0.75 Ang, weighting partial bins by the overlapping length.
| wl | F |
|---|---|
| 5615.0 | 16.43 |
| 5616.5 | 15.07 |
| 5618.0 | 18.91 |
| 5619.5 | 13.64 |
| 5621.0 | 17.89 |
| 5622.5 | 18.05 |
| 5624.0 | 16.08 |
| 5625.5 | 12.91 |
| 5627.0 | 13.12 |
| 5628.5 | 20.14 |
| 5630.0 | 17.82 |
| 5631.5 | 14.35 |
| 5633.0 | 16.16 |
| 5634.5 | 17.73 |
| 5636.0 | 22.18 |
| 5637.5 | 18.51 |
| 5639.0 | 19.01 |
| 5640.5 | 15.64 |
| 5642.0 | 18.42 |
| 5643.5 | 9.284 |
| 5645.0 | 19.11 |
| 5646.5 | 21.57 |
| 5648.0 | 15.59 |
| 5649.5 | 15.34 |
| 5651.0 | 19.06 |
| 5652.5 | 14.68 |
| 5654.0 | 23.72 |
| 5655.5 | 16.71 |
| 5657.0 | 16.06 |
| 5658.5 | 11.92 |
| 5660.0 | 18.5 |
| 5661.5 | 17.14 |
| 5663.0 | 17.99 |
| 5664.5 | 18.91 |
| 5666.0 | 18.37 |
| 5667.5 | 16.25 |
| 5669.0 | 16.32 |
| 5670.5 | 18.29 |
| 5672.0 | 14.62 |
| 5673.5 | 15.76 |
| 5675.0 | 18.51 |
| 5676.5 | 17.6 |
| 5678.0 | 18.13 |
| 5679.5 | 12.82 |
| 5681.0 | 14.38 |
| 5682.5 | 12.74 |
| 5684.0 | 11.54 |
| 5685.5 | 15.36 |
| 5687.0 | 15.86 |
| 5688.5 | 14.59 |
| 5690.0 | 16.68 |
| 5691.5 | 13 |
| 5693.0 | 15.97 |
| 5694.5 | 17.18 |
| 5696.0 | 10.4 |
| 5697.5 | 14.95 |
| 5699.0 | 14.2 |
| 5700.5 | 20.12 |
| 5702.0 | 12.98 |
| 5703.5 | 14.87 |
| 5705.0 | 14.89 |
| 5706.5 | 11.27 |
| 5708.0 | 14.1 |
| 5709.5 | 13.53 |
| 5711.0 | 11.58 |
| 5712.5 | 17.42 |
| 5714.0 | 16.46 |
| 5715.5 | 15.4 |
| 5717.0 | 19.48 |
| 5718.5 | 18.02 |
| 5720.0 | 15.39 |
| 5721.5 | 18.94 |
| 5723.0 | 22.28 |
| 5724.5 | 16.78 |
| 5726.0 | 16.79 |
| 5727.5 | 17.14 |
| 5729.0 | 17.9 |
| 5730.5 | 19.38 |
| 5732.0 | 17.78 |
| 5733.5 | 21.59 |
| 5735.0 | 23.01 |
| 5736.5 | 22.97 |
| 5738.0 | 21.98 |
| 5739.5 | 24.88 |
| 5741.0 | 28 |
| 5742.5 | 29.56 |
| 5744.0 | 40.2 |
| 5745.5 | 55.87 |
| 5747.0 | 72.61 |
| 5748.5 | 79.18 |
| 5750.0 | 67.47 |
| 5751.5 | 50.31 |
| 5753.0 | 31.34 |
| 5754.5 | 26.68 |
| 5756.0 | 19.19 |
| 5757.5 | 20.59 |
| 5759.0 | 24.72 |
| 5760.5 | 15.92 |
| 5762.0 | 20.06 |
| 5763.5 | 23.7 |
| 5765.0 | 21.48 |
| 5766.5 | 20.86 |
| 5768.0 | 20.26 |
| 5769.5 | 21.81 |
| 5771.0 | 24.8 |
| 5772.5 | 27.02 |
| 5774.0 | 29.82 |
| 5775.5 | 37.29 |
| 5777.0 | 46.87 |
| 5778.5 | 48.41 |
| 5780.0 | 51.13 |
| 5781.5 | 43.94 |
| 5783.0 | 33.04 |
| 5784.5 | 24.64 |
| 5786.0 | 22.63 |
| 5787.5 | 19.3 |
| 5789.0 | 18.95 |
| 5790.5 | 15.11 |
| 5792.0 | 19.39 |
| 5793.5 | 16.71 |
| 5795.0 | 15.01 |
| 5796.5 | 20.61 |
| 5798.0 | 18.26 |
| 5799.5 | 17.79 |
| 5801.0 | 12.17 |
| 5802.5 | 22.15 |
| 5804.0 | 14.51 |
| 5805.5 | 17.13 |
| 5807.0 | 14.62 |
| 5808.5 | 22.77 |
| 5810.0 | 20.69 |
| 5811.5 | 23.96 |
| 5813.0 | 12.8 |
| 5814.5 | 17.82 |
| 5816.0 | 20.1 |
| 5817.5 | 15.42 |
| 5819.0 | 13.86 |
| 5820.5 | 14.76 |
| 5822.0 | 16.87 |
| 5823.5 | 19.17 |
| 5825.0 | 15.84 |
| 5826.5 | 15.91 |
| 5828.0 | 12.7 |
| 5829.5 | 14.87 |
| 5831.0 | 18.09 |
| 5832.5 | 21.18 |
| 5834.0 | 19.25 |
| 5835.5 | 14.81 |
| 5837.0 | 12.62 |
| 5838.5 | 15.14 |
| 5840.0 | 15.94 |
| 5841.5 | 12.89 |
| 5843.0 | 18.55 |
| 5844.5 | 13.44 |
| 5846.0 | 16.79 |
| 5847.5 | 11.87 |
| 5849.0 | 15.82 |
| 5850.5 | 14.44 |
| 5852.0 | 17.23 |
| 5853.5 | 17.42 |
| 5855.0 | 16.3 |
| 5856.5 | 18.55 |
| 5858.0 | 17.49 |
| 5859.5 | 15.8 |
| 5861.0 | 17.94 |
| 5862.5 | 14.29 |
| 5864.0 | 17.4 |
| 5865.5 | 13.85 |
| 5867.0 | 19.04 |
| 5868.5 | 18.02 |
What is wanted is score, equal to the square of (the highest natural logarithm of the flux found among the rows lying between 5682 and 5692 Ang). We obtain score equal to 7.9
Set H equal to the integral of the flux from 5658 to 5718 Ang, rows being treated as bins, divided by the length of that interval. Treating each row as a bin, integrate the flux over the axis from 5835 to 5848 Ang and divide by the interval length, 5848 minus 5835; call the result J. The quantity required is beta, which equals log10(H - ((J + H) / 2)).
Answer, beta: -0.4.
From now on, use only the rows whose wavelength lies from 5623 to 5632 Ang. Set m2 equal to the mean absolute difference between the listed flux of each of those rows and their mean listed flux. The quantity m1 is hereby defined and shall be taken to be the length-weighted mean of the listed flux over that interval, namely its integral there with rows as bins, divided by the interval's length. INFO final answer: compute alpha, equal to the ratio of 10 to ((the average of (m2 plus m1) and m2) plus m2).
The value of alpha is 0.80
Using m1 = 15.8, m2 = 2.3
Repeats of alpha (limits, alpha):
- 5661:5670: 0.94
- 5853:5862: 0.98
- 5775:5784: 0.31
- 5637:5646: 0.72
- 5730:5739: 0.71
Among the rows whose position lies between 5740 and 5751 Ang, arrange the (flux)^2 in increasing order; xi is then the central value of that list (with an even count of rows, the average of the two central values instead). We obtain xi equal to 3121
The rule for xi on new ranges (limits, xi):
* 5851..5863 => 300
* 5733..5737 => 528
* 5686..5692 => 232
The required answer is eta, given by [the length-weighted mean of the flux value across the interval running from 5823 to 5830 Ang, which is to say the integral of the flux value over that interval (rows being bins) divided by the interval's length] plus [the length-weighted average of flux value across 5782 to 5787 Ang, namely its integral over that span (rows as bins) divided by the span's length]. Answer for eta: 43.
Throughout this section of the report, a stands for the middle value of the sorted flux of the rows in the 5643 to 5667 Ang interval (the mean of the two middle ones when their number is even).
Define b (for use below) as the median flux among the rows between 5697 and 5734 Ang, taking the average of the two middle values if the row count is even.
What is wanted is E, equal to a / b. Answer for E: 1.05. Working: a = 17.6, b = 16.8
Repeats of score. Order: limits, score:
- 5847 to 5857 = 8.5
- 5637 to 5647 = 9.4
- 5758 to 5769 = 10.3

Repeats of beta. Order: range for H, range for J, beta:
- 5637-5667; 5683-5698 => 0.1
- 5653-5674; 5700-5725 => -0.2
